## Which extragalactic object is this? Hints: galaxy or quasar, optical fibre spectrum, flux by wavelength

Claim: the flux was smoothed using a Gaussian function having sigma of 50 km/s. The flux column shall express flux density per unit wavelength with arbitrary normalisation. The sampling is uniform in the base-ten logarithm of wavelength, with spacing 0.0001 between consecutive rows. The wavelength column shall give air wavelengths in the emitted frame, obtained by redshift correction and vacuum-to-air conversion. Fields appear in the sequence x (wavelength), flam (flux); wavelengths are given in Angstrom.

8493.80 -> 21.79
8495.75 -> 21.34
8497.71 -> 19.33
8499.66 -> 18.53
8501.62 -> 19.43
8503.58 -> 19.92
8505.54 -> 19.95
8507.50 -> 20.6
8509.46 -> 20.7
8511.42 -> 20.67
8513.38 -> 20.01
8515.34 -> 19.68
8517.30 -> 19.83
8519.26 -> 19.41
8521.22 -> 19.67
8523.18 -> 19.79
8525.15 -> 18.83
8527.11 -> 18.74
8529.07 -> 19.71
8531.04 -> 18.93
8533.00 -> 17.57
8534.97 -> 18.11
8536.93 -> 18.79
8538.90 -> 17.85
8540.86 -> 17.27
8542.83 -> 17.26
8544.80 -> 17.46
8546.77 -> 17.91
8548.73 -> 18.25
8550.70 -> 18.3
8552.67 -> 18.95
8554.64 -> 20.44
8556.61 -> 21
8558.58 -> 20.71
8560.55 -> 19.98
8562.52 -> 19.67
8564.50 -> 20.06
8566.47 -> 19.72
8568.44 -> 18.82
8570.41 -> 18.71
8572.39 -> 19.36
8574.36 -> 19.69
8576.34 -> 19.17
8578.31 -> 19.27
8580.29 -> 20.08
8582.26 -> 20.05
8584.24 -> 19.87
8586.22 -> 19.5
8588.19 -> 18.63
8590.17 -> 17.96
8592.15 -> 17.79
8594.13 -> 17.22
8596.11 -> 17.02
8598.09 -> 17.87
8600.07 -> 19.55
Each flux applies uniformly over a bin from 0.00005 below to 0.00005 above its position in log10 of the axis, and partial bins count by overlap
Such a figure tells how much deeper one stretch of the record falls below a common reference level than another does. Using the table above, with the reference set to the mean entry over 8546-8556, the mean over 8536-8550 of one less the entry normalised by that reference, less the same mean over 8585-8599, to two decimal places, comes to 0.01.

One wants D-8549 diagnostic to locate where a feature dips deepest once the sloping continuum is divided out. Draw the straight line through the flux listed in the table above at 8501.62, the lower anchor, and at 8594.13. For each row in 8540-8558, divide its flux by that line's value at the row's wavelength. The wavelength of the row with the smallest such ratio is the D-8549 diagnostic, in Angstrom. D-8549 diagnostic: 8540.86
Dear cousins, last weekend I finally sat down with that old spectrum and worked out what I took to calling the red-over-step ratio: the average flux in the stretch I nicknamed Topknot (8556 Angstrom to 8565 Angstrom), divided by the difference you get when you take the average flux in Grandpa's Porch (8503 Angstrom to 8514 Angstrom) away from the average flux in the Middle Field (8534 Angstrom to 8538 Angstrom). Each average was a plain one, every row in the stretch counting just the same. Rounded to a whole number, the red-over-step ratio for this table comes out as -11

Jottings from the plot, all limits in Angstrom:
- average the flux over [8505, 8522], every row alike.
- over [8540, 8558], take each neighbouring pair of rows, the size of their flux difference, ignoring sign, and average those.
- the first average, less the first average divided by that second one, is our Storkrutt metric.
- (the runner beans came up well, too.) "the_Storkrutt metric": -22.7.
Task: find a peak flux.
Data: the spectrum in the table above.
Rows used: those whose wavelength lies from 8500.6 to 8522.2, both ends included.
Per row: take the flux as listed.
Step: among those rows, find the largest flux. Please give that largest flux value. 20.7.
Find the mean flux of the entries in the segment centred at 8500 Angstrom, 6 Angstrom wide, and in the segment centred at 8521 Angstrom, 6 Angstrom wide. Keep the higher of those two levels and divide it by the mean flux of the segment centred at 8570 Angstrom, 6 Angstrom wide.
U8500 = 1.03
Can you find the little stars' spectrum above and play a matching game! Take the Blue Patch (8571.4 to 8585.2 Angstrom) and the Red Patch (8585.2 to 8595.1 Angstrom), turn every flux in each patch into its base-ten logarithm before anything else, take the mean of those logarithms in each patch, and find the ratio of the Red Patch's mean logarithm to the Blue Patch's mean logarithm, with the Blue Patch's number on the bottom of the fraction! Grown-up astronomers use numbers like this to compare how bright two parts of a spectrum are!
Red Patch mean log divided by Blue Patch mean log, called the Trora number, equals 0.97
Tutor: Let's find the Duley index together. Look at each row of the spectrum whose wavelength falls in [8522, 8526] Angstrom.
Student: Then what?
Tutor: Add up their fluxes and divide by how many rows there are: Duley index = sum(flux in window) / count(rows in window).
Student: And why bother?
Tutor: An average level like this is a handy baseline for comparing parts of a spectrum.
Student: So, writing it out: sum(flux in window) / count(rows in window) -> 19.3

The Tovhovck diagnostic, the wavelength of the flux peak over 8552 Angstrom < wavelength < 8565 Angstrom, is 8556.61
